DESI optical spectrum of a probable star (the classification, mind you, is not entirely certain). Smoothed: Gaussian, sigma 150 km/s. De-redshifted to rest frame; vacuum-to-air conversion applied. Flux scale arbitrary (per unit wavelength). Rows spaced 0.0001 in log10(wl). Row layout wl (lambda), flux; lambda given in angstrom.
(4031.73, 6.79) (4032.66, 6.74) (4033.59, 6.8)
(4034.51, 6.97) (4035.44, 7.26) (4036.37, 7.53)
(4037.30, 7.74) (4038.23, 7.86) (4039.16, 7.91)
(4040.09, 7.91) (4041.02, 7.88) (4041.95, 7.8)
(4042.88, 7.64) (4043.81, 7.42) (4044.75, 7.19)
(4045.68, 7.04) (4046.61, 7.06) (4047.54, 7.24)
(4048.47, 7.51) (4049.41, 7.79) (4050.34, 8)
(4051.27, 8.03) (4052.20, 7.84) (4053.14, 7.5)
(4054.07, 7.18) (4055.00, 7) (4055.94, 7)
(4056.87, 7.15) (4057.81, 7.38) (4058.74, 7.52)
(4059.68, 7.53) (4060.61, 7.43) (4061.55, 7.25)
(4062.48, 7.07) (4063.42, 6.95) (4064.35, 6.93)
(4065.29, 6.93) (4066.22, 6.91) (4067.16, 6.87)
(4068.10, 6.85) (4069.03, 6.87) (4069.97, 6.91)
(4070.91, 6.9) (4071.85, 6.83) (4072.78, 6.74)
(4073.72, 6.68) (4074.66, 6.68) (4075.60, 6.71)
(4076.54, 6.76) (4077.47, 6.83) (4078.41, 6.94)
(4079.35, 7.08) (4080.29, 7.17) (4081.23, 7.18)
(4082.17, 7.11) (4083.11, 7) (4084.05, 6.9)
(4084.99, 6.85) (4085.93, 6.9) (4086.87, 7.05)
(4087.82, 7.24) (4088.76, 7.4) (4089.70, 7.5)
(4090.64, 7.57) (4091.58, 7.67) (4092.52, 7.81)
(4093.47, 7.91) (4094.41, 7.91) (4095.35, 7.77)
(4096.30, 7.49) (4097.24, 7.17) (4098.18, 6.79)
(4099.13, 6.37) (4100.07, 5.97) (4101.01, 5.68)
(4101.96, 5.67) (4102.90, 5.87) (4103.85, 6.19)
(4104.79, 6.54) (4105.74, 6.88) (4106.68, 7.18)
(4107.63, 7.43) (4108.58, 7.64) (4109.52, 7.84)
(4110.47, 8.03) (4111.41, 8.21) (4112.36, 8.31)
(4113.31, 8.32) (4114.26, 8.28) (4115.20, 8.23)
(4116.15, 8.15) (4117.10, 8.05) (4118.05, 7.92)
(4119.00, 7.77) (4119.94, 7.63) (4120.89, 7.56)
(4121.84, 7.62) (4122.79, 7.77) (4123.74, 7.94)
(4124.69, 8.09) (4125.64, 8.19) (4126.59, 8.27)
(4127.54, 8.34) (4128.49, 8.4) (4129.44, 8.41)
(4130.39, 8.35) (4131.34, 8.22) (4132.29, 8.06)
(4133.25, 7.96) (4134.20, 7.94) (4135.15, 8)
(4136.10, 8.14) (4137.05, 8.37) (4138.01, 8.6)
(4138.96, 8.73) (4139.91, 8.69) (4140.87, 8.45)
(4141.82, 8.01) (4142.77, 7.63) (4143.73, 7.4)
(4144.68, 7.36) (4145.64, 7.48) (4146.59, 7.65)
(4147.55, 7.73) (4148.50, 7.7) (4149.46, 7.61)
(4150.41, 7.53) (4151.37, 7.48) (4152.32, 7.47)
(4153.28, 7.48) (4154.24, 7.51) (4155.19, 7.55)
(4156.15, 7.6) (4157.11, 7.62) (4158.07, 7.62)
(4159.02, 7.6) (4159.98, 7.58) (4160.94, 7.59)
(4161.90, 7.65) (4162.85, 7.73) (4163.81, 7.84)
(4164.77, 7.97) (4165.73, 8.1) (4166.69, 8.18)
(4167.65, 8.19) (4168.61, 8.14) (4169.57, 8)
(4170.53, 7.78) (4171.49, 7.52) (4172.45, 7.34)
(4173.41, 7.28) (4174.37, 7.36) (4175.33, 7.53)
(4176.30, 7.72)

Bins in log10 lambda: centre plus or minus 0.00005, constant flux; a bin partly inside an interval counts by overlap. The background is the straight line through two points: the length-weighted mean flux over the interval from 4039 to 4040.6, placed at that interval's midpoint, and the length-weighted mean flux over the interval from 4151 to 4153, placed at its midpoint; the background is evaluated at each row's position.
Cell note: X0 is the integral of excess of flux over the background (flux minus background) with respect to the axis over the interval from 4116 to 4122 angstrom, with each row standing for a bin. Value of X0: 1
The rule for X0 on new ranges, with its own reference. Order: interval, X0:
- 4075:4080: -4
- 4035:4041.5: -1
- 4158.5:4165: 2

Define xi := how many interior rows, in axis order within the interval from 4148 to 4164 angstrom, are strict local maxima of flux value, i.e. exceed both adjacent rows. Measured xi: 0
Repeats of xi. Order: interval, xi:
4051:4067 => 1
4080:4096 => 1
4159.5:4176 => 1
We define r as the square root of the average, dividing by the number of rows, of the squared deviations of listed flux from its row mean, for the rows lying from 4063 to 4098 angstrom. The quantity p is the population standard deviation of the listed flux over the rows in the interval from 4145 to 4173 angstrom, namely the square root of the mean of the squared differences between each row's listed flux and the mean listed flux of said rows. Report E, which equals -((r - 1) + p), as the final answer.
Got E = 0.41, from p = 0.23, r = 0.356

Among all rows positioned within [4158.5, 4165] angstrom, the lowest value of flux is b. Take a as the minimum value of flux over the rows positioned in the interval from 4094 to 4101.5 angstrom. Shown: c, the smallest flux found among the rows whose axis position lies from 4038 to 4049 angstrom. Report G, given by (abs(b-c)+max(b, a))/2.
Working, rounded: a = 5.68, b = 7.58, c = 7.04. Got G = 4.1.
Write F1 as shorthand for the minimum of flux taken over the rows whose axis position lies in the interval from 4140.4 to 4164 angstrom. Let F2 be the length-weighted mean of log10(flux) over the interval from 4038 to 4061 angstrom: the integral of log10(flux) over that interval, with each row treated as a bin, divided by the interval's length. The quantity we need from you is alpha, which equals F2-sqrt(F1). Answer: -1.84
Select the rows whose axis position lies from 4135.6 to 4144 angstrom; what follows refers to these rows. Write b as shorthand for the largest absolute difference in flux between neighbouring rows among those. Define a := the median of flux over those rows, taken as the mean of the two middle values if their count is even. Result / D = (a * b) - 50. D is -46.3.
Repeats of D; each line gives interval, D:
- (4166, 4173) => -47.9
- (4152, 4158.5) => -49.6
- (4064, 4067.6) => -49.7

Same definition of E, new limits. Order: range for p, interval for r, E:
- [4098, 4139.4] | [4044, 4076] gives -0.19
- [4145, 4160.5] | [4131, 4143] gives 0.60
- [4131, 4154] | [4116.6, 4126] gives 0.37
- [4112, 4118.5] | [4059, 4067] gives 0.63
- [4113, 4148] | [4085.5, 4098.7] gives 0.29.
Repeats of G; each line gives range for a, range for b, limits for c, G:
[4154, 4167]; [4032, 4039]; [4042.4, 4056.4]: 3.9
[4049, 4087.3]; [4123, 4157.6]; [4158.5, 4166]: 3.8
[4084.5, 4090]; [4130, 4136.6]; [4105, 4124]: 4.5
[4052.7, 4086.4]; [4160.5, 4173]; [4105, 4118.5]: 3.9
